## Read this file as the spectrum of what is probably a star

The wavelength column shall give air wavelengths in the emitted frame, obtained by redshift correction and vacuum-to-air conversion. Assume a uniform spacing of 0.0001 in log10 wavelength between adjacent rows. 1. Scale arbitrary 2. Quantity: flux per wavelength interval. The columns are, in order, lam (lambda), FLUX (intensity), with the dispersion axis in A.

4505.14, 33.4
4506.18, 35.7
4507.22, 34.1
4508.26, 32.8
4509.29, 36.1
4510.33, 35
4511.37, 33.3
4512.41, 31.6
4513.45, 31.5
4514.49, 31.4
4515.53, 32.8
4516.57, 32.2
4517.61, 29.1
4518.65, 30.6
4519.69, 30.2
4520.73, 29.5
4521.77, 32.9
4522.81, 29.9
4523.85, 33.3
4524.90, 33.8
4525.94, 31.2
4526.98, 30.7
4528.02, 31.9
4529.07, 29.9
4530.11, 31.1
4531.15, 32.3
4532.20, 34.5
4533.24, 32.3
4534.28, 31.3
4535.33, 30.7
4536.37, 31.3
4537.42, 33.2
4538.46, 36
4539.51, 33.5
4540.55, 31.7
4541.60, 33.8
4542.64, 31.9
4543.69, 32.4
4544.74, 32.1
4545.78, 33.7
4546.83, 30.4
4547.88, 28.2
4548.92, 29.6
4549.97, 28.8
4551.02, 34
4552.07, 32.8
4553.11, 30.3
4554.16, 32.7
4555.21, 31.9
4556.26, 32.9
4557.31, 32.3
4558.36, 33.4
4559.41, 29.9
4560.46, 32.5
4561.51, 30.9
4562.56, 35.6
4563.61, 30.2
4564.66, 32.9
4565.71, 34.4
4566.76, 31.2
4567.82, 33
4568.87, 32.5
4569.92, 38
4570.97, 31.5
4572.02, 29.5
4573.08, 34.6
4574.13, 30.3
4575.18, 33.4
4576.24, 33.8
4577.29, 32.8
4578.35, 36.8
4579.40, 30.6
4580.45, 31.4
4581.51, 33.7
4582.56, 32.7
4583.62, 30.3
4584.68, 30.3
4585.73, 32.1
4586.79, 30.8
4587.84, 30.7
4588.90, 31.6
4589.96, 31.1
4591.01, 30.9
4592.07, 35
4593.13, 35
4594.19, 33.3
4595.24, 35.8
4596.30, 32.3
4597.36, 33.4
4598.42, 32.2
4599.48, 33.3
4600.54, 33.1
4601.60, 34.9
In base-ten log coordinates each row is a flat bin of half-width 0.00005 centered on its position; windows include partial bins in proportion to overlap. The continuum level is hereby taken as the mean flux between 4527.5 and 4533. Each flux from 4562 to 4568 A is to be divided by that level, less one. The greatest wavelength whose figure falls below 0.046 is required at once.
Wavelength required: 4567.82 A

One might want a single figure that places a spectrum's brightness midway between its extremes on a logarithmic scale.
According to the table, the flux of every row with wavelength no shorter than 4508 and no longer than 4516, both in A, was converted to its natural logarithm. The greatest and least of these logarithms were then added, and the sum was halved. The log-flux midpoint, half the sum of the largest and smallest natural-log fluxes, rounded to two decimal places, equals 3.52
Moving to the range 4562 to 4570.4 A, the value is 3.52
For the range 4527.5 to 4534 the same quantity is 3.47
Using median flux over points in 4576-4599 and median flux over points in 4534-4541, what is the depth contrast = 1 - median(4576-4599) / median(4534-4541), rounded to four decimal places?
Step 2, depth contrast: -0.0174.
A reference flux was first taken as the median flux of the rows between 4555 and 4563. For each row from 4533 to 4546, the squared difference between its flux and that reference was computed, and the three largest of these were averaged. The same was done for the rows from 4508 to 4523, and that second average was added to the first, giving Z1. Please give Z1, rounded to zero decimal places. 17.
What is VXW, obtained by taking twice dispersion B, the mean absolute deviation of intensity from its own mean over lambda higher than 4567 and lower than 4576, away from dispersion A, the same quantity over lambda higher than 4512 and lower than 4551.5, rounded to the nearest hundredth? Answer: -2.45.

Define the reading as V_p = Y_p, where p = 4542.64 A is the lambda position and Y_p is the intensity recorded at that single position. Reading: 31.9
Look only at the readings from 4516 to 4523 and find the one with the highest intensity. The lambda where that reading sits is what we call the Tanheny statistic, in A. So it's 4521.77 A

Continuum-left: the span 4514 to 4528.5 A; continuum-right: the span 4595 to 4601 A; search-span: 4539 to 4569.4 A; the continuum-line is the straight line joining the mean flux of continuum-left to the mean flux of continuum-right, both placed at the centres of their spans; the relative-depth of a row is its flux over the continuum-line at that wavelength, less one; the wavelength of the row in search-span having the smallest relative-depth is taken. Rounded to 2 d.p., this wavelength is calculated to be 4547.88 A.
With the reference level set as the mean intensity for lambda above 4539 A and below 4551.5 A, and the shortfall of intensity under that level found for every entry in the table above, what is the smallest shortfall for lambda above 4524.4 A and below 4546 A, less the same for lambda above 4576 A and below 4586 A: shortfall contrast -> 1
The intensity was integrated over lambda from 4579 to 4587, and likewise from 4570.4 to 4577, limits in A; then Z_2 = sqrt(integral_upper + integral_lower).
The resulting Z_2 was 22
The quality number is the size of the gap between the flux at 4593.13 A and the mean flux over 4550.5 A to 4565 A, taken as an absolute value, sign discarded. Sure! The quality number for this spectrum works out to 2.7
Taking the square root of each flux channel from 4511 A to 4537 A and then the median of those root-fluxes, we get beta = 5.604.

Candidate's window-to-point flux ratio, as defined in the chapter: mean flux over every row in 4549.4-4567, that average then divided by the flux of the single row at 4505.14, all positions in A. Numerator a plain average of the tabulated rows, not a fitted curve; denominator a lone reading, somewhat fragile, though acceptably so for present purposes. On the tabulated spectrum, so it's 0.96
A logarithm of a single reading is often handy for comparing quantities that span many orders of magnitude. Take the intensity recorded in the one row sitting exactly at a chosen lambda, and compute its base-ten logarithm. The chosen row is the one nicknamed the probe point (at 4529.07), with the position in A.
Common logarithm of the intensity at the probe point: 1.48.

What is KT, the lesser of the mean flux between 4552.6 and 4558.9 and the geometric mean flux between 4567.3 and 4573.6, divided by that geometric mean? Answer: 0.97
